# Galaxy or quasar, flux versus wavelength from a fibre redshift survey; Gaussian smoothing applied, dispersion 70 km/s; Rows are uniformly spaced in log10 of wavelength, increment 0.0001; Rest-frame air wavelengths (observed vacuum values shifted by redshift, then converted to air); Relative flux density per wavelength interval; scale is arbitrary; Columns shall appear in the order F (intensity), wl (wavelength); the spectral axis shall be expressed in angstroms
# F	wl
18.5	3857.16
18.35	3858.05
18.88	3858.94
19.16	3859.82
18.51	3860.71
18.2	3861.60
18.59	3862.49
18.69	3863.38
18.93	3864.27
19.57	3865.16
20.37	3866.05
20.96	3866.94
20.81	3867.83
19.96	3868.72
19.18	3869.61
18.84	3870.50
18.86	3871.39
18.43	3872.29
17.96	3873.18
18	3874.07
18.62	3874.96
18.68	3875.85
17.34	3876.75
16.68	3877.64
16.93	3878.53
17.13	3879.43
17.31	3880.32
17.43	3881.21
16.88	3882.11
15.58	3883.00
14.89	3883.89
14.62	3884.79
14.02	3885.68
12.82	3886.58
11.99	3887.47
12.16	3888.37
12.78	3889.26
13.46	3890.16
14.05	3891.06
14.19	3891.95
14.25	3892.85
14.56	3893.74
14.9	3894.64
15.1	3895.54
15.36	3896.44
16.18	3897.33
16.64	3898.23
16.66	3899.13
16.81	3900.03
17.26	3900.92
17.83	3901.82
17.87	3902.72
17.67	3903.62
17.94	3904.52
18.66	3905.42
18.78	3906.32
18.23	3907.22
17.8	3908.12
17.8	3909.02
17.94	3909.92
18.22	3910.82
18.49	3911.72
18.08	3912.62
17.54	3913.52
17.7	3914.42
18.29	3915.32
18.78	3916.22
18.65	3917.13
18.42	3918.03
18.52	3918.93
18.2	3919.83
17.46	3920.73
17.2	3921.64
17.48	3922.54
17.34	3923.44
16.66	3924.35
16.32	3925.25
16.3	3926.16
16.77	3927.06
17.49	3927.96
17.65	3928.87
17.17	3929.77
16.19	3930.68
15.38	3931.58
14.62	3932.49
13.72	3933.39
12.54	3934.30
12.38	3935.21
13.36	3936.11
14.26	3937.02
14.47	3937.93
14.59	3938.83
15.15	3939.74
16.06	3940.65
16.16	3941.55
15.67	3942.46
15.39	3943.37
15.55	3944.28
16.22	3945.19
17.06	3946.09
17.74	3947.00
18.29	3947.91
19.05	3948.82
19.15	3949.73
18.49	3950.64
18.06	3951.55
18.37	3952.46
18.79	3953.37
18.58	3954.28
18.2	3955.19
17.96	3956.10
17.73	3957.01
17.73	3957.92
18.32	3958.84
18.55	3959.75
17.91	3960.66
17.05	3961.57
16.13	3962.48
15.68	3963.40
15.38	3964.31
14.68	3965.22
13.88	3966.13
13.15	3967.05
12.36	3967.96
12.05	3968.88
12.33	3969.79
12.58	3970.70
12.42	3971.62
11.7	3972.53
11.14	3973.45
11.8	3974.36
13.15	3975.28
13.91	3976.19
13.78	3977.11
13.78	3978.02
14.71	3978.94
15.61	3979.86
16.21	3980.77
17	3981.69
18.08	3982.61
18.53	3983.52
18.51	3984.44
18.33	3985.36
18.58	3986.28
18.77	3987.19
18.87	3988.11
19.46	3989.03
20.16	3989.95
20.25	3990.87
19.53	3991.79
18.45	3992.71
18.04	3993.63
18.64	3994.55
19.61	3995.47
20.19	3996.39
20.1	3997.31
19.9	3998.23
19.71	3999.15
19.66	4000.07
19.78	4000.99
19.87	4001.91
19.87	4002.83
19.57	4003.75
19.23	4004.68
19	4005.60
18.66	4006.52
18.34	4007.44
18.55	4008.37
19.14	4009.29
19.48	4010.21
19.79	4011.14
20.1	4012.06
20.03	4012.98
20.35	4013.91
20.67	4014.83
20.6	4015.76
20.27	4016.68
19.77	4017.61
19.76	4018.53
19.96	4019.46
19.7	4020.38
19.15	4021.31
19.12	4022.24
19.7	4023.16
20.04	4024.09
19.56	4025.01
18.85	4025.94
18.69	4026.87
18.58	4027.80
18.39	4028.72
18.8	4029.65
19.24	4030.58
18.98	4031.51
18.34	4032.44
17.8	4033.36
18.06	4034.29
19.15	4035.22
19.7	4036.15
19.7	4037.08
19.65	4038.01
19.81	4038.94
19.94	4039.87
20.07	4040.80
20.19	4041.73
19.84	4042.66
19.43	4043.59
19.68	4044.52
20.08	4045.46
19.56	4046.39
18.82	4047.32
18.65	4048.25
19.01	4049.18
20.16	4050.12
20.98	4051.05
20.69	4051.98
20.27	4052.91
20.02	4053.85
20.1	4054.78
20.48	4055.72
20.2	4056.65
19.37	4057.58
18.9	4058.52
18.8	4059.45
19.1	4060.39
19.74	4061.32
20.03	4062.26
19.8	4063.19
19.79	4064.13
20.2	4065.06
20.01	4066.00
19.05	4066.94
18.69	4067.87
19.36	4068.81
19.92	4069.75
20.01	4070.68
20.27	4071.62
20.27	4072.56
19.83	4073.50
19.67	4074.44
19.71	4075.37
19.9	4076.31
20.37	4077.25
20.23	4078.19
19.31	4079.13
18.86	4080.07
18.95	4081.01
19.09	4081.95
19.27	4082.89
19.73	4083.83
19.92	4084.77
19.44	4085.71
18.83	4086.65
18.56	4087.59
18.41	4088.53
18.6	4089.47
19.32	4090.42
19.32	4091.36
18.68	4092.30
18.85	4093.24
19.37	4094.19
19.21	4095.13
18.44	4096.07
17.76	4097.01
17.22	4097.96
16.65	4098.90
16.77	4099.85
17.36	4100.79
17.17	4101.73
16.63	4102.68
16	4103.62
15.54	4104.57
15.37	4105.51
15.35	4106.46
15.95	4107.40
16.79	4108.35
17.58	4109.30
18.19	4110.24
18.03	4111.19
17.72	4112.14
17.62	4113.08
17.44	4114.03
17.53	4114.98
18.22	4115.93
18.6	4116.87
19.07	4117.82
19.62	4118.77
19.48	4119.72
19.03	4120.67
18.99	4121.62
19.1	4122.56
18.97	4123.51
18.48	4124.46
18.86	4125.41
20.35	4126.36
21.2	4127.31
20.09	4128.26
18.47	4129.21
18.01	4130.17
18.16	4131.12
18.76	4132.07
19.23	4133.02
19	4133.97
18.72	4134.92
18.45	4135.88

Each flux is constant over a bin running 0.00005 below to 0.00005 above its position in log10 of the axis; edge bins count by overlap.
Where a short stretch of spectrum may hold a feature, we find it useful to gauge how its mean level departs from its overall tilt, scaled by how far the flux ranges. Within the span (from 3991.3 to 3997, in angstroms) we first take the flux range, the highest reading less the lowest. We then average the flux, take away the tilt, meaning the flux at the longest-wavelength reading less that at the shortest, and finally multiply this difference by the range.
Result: 40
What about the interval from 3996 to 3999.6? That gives 10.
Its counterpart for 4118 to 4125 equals 23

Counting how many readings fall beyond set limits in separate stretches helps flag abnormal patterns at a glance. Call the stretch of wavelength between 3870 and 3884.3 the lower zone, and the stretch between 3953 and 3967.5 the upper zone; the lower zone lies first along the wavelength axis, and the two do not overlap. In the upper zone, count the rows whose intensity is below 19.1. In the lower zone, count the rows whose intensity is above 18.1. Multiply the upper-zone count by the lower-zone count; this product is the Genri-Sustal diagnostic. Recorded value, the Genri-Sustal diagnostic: 80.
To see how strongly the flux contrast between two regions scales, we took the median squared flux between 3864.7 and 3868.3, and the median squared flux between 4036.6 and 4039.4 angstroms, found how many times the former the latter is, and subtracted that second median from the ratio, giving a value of -387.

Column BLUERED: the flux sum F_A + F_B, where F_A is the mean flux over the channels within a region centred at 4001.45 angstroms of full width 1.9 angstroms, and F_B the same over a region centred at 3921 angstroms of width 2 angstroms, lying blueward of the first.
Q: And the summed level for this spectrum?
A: 37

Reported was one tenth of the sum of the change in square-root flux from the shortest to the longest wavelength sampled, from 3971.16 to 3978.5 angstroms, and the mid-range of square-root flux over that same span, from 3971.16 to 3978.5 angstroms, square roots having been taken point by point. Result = 0.37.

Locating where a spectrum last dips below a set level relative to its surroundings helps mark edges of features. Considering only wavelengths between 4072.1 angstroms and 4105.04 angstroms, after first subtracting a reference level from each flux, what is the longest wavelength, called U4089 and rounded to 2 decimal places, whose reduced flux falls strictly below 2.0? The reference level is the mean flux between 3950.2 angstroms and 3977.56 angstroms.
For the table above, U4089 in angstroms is 4104.57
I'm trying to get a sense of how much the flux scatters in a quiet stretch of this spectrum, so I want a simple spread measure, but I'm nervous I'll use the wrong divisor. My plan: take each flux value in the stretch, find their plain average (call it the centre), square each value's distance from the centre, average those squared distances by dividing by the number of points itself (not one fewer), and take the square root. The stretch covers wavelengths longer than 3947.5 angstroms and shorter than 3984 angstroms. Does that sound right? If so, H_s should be 2.6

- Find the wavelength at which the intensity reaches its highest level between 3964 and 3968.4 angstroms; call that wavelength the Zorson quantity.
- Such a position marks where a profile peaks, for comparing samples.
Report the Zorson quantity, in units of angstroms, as 3964.31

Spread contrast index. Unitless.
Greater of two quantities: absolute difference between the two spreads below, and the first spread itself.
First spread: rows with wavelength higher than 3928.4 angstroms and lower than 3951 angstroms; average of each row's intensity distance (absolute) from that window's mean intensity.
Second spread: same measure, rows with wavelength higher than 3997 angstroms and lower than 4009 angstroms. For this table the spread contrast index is 1.5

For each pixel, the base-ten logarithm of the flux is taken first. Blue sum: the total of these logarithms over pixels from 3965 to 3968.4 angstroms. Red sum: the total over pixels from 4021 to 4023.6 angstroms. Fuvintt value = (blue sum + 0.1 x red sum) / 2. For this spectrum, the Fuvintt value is 2.5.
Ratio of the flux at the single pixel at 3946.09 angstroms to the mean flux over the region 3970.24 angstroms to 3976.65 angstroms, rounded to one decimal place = 1.4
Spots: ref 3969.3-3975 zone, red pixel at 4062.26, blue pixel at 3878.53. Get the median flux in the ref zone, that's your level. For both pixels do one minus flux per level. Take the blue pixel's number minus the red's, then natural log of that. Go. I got -1.4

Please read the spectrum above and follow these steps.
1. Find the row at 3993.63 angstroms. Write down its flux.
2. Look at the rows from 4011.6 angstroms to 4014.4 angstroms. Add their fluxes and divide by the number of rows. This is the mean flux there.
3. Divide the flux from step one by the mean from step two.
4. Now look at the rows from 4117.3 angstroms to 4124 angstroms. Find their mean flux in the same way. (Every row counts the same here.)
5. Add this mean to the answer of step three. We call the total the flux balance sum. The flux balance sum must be 20.1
